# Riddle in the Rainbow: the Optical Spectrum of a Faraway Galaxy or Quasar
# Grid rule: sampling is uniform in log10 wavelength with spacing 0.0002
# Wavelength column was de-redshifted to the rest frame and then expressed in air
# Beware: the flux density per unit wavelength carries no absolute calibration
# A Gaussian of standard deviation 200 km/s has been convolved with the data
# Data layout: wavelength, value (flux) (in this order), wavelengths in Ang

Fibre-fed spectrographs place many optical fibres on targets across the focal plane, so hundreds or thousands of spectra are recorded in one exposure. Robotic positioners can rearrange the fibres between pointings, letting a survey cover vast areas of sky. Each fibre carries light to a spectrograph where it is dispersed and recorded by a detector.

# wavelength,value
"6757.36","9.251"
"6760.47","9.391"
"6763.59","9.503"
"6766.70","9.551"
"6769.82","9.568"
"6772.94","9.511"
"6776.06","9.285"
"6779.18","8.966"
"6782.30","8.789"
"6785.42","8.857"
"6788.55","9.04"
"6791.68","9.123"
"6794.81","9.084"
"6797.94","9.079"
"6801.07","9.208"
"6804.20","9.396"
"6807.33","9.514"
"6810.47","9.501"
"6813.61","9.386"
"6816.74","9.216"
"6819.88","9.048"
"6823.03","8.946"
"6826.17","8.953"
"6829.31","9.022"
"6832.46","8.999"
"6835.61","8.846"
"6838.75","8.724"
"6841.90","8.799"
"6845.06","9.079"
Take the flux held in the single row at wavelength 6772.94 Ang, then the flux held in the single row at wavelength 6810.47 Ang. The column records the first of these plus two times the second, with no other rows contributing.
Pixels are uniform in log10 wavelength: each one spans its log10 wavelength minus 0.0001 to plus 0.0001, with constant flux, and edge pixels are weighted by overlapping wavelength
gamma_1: 28.5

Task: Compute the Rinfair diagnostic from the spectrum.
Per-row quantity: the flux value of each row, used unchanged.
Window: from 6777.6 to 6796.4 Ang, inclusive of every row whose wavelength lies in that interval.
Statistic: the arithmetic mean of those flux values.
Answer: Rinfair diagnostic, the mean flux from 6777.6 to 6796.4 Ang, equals 8.98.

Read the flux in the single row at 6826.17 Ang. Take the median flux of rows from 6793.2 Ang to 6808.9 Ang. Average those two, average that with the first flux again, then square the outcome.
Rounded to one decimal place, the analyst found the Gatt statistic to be 81.3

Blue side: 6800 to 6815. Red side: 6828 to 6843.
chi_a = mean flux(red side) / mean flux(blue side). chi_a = 0.944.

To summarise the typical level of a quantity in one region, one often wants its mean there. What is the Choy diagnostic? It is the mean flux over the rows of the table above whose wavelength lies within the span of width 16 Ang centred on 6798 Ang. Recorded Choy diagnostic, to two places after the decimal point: 9.18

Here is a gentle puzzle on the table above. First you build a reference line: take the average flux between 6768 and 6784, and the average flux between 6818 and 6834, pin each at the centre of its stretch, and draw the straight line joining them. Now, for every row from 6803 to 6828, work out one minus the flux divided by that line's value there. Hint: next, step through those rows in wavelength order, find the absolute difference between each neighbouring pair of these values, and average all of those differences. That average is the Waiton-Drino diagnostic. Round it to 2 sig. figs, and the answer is 0.010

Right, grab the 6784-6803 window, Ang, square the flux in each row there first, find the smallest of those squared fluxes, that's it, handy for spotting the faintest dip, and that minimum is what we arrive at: 78.4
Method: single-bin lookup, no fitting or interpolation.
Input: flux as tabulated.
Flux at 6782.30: 8.789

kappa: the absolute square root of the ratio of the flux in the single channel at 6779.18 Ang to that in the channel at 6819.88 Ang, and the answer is 1.00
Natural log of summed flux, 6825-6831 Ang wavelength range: 2.9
